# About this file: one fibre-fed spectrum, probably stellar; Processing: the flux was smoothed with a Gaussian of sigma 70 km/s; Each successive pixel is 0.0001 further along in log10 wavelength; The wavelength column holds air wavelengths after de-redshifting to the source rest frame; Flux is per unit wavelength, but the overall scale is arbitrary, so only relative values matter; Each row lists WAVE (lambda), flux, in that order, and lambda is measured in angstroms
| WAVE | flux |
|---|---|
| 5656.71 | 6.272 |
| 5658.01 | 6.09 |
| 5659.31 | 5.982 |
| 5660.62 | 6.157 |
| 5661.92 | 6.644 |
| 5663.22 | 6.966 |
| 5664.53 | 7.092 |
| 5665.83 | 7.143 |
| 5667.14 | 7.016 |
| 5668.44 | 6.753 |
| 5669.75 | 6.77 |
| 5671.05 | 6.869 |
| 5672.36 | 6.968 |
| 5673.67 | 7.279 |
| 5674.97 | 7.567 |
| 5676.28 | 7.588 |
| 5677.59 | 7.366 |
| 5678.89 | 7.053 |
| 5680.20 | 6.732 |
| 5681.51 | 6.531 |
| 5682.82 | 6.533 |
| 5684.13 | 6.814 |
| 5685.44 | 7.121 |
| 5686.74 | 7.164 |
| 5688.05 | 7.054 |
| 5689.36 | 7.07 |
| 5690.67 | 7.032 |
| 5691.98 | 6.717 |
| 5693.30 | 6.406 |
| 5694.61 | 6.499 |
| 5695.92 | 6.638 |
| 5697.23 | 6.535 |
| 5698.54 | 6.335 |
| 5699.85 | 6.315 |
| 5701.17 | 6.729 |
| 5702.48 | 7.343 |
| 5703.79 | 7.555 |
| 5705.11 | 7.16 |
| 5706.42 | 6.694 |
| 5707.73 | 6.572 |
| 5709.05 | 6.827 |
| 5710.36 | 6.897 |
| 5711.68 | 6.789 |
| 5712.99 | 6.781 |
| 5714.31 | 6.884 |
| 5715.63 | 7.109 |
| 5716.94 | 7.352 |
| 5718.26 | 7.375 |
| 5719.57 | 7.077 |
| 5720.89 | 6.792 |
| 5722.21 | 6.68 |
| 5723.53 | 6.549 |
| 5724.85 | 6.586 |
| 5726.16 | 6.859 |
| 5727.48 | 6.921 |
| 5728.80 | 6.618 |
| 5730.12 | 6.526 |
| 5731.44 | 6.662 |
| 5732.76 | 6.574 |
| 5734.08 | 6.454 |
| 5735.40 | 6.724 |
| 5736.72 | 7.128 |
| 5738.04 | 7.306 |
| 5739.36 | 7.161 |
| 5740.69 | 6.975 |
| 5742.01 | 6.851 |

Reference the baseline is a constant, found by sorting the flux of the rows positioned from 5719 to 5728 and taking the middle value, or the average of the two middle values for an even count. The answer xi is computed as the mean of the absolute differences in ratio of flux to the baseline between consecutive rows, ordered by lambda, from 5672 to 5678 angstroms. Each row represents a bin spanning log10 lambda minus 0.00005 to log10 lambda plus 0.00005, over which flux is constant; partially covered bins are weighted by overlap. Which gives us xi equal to 0.031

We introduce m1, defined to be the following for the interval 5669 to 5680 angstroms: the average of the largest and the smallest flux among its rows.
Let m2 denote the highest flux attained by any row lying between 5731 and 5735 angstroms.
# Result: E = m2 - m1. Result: -0.5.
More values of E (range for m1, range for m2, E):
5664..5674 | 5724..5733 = -0.1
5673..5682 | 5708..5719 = 0.3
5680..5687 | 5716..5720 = 0.5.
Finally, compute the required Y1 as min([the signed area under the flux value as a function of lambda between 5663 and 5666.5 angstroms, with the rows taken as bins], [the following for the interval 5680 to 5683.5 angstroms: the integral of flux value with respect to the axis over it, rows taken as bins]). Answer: 23.0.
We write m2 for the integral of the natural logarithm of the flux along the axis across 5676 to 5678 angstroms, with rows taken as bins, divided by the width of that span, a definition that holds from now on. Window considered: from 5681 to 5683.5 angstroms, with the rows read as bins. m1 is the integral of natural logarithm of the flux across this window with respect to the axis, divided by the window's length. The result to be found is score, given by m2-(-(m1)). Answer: 3.88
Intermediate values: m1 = 1.875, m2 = 2.01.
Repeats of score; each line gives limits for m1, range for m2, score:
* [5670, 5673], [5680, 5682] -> 3.82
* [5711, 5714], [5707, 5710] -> 3.82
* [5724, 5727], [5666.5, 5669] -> 3.84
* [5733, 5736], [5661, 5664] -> 3.80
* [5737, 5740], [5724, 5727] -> 3.89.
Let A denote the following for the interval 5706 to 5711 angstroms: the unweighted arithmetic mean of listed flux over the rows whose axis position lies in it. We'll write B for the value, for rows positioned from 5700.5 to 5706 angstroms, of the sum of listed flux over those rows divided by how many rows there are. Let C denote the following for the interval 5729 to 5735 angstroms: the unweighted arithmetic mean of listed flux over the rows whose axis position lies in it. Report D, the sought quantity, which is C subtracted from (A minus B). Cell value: -7.0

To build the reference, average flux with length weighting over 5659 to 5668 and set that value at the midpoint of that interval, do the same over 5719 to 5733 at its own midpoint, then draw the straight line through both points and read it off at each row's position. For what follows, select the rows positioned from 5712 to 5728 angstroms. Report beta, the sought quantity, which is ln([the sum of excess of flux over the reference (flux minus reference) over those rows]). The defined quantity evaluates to 0.9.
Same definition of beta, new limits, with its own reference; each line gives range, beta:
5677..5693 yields 0.9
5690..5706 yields -0.6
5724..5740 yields 0.0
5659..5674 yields -0.3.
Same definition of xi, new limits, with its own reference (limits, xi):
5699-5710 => 0.052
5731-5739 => 0.031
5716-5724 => 0.025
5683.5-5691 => 0.015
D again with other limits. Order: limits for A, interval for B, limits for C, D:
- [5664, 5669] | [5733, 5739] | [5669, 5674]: -6.9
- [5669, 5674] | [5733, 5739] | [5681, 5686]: -6.7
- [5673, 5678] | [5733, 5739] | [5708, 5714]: -6.3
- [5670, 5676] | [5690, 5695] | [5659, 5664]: -5.9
